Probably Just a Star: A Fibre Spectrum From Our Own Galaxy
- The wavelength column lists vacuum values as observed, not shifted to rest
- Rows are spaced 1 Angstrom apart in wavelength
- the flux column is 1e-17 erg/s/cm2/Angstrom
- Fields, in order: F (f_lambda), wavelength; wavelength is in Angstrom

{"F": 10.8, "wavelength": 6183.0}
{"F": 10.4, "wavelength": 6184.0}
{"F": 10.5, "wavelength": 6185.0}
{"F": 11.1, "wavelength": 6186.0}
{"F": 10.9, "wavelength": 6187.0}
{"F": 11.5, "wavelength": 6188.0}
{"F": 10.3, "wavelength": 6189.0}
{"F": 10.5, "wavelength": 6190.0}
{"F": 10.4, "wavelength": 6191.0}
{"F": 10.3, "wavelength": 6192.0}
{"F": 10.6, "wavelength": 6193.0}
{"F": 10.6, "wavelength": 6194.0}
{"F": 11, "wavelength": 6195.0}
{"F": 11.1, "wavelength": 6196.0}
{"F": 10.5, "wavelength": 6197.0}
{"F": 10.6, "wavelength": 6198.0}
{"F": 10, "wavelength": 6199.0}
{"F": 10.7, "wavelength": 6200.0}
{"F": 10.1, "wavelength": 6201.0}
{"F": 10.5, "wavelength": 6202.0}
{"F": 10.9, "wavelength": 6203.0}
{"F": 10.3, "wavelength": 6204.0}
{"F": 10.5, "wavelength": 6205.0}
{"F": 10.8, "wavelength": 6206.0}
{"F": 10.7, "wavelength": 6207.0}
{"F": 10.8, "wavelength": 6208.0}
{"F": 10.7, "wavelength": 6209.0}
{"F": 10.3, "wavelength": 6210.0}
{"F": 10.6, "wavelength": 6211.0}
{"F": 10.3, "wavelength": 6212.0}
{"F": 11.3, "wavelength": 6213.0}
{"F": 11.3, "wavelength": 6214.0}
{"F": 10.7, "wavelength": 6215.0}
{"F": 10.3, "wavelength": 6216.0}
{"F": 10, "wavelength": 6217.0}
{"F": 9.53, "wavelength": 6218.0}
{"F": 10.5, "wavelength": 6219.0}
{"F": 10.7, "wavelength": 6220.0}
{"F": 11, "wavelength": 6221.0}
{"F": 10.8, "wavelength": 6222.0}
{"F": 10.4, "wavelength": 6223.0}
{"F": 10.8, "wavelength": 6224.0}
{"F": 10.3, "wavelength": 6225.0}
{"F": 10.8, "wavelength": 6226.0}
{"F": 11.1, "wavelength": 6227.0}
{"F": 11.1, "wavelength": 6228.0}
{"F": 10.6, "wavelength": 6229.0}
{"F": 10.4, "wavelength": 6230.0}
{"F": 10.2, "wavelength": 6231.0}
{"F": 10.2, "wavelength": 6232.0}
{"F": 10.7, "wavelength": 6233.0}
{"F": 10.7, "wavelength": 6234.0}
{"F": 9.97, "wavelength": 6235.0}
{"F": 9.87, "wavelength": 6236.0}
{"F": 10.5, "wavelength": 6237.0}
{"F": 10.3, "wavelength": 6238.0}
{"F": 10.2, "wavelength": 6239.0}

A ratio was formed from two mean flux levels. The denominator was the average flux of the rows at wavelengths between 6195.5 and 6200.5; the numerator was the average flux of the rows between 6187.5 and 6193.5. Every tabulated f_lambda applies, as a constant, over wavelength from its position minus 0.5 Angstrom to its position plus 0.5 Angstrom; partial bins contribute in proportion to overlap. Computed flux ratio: 1.00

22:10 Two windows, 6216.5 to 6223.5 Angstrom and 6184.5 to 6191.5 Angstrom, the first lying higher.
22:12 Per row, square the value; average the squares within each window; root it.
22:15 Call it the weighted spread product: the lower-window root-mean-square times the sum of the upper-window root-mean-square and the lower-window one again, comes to 227.7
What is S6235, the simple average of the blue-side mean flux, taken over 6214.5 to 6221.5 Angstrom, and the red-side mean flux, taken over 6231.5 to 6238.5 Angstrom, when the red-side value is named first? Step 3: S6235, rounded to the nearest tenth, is 10.4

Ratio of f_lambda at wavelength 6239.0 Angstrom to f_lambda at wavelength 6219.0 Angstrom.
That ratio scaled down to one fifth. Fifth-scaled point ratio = 0.194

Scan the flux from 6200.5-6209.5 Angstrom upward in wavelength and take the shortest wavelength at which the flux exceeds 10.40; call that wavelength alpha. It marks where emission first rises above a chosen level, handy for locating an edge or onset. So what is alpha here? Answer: 6202.0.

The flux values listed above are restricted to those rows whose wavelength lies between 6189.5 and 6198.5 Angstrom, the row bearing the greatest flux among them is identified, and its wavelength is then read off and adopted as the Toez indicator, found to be 6196.0 Angstrom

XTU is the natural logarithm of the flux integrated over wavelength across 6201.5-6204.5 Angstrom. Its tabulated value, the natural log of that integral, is 3.46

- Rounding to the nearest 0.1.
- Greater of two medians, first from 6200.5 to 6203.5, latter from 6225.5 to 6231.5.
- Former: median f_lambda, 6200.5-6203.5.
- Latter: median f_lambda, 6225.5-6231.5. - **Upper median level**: 10.7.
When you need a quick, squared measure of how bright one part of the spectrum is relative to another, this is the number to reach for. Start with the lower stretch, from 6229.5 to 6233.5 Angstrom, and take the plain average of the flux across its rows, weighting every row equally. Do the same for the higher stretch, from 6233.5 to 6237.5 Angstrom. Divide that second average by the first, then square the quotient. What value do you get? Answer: 0.98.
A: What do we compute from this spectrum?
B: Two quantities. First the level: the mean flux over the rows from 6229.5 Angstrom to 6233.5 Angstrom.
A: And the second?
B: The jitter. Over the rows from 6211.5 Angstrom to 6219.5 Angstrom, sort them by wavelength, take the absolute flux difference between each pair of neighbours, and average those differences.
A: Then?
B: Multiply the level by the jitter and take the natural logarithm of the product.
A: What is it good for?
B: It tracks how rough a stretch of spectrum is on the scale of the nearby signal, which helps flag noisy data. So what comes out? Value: 1.71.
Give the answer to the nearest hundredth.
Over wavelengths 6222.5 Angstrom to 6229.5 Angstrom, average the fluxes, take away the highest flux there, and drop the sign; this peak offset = 0.37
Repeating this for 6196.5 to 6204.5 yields 0.45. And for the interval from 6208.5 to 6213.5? 0.66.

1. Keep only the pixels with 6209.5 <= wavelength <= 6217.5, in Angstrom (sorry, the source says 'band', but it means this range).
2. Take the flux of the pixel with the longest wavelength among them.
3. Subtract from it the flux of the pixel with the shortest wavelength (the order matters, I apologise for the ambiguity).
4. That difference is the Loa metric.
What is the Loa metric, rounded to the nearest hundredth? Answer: -0.30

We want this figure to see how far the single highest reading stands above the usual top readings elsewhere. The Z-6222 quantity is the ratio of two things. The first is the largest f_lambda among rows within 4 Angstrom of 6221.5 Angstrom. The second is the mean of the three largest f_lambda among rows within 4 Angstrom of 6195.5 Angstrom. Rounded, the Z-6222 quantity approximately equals 1.01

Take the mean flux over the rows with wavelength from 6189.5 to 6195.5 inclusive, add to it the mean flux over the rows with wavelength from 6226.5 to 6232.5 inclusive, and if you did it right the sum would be 21.2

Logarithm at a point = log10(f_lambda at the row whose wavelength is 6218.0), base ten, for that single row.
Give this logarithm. 0.98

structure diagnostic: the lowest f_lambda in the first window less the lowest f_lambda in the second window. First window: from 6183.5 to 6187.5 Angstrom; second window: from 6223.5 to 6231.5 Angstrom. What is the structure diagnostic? 0.2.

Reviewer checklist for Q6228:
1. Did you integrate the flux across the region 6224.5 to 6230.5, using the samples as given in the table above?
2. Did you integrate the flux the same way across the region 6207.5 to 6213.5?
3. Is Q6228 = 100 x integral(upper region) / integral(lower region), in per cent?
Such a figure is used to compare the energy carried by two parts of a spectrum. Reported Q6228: 100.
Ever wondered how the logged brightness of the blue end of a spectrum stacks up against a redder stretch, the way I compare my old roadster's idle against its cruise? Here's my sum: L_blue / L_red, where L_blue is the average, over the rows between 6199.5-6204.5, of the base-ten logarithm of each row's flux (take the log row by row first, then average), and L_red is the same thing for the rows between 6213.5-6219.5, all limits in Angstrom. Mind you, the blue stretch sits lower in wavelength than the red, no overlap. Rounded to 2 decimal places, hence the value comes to 1.01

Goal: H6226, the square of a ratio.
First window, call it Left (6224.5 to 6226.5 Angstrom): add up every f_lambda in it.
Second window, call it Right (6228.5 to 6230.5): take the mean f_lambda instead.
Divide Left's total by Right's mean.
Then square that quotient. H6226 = 4.04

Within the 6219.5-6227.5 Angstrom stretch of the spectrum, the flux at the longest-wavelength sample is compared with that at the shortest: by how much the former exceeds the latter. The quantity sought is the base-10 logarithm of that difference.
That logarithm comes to -0.40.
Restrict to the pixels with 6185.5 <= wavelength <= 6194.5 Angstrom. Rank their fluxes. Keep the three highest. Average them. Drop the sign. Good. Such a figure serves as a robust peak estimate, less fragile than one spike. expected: 11.17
